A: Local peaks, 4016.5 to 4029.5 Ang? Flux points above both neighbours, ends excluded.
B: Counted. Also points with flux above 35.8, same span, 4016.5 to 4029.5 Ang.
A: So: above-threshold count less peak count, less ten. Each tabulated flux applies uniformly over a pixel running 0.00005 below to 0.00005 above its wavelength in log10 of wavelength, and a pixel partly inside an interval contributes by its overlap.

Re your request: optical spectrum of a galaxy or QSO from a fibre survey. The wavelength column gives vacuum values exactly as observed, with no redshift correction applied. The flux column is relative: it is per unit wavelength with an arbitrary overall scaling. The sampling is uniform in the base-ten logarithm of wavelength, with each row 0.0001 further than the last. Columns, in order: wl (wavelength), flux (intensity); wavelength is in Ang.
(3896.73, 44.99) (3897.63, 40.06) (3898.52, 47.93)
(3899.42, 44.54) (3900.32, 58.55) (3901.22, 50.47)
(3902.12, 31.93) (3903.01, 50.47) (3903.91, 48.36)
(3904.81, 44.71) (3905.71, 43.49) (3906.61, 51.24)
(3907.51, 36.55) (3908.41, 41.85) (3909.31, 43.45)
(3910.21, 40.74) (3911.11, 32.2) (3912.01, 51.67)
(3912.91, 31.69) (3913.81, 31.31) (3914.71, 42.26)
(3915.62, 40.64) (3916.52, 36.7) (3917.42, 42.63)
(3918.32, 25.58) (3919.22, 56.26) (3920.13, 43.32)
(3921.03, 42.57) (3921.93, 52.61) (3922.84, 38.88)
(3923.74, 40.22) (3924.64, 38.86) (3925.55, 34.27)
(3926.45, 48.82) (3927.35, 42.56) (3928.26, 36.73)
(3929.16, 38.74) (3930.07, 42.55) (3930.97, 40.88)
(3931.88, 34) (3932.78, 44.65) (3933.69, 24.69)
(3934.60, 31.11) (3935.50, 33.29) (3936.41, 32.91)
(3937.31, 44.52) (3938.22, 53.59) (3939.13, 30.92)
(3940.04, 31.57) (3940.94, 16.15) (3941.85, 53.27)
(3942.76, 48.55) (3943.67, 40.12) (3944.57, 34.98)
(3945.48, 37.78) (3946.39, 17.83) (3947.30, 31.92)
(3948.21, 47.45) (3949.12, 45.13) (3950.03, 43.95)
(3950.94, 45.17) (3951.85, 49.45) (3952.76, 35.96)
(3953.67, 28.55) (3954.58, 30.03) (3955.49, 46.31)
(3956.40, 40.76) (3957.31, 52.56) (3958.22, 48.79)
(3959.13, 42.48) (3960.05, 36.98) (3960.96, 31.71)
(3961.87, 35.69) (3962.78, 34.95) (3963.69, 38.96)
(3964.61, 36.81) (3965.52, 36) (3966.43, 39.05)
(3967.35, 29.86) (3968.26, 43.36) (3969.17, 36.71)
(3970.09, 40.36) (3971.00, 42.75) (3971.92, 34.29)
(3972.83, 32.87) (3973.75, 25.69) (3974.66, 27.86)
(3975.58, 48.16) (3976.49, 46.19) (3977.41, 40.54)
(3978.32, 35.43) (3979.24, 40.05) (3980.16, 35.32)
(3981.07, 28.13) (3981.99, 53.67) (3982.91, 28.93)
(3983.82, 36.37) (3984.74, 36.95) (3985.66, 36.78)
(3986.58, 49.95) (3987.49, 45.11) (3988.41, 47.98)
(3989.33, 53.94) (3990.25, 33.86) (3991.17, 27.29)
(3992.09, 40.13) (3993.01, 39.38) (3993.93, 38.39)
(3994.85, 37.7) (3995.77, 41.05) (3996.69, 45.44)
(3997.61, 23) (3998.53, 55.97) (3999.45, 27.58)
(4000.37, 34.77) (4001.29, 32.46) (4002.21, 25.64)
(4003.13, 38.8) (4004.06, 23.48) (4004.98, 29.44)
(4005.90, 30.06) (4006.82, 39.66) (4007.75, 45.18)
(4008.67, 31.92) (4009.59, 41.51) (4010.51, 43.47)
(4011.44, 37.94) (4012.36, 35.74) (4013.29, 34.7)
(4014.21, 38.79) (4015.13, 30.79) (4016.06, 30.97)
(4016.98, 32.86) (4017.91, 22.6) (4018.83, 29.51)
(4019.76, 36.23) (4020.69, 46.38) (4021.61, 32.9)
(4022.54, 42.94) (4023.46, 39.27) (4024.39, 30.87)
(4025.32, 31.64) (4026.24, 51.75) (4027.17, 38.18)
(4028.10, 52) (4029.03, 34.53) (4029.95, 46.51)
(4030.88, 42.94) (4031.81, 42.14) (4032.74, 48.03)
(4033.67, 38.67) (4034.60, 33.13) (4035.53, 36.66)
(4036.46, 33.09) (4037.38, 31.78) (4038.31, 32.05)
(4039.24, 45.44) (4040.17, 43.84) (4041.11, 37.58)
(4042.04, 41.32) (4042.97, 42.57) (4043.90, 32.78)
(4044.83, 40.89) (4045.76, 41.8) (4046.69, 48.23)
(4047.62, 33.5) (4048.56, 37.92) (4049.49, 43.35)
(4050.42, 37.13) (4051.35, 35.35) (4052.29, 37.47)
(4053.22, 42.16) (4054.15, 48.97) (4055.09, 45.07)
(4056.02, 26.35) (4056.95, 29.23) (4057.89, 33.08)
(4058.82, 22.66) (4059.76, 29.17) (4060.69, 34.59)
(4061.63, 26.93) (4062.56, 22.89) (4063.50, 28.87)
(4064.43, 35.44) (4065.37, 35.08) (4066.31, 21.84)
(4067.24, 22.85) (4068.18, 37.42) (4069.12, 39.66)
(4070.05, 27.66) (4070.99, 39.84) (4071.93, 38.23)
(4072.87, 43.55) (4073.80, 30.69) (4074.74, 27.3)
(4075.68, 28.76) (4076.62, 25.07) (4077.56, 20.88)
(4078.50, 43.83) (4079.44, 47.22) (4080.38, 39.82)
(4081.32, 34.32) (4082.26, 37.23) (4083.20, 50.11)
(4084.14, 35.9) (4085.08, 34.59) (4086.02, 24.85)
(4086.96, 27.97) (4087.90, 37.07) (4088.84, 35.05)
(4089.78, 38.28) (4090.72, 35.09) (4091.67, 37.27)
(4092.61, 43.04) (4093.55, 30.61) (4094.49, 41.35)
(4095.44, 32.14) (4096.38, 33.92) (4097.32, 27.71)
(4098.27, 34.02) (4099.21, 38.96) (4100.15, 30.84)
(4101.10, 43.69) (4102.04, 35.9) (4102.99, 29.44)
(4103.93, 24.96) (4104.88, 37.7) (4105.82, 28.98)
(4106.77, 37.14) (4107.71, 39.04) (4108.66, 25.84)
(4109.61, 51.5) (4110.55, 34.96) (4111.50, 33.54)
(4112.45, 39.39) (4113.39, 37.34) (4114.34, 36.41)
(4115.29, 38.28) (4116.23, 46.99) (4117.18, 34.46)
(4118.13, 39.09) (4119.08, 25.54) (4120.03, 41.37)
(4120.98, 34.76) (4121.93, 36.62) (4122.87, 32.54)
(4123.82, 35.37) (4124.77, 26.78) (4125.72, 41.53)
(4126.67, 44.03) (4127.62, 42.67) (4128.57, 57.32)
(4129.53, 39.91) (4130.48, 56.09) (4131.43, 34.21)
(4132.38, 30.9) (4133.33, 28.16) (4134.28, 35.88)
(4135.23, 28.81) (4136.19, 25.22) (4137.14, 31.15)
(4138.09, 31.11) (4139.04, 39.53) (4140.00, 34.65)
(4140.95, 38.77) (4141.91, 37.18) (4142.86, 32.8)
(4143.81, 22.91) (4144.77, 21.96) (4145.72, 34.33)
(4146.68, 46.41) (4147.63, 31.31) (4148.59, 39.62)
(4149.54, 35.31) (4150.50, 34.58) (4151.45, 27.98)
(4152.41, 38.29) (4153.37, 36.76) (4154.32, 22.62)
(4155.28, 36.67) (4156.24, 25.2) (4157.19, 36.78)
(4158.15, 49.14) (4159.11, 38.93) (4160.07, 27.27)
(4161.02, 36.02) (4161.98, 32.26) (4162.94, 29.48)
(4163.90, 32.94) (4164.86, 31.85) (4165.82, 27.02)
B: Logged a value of -7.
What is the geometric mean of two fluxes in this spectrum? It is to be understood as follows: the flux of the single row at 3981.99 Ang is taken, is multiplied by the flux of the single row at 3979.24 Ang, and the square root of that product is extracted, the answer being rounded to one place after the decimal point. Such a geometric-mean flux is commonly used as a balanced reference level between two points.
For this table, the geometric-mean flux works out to 46.4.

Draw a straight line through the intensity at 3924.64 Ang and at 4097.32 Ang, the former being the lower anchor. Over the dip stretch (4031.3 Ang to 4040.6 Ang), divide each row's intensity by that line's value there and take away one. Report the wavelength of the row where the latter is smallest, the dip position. 4037.38 Ang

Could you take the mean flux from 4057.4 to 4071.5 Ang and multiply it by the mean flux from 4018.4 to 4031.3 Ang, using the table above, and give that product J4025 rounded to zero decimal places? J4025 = 1212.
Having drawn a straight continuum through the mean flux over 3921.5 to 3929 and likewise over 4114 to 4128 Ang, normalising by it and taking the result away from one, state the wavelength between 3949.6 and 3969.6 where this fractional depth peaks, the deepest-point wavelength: 3953.67 Ang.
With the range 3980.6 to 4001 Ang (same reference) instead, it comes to 3997.61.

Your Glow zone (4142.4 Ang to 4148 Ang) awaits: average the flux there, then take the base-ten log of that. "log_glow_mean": 1.50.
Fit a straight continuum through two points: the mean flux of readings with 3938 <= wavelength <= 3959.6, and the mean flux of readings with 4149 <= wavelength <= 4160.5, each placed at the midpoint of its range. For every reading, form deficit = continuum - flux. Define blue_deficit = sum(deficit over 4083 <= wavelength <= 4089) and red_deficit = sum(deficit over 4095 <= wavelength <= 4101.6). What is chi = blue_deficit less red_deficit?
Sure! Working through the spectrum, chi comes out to -2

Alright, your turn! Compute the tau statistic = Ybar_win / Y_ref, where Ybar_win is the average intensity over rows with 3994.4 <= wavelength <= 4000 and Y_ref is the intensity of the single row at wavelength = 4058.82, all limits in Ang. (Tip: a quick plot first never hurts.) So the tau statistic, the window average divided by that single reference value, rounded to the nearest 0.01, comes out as 1.70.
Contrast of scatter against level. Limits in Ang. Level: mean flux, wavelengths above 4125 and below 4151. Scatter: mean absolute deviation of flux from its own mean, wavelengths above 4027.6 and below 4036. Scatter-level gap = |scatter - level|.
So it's 31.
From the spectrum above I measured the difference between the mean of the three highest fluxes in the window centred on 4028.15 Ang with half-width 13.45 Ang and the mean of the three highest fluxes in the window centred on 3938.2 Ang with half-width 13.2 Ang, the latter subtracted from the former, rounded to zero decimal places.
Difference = -1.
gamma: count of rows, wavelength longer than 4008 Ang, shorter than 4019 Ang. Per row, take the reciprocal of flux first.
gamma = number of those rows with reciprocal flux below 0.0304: 6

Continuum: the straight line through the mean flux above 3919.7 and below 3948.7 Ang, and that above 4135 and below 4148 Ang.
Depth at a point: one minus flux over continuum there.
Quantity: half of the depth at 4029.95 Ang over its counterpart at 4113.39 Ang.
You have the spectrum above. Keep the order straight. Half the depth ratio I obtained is 1.3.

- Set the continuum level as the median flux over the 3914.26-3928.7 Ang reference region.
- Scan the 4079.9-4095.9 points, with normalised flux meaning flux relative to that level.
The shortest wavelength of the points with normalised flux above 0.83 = 4080.38 Ang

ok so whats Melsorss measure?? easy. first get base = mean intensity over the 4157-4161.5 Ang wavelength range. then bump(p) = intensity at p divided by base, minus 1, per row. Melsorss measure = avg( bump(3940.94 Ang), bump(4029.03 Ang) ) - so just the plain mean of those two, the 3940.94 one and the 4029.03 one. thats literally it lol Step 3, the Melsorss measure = -0.3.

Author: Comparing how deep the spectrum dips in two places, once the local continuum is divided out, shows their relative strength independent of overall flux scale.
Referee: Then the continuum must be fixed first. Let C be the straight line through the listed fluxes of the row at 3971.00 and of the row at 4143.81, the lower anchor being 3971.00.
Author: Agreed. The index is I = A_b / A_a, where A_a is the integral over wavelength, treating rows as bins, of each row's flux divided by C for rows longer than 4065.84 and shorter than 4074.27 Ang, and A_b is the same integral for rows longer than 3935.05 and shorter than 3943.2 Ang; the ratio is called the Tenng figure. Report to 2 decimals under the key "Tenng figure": 0.75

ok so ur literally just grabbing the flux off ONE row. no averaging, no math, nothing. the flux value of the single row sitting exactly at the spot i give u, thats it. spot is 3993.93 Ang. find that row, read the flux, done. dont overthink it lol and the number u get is 38.39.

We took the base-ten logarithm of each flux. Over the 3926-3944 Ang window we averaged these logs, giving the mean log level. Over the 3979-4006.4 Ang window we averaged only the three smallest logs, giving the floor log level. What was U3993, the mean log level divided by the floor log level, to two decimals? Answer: 1.14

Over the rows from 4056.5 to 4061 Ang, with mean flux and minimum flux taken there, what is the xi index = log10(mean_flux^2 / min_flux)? 1.59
